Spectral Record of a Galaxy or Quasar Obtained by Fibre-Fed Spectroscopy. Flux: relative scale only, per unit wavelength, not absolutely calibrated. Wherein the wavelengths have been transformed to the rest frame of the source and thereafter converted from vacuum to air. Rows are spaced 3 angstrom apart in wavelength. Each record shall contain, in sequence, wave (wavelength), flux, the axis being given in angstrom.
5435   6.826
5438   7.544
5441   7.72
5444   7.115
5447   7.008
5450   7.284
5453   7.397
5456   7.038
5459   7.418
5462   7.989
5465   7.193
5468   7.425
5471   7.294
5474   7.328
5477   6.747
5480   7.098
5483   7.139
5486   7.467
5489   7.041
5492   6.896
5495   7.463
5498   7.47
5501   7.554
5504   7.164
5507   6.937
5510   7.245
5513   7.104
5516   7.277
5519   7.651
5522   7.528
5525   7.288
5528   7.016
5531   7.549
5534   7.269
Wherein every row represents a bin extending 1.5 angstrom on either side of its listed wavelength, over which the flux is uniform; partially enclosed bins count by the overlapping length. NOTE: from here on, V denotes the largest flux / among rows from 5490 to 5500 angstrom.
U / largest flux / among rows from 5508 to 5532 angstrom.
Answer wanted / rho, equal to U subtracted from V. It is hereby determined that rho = -0.2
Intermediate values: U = 7.651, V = 7.47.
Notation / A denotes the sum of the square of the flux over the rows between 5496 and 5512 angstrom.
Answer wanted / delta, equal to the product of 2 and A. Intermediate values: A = 265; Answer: 530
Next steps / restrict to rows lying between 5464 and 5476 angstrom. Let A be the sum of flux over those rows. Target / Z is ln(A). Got 3.38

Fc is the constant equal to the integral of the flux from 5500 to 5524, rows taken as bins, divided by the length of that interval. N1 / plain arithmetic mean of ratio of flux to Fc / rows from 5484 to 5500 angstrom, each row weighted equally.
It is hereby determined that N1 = 1.00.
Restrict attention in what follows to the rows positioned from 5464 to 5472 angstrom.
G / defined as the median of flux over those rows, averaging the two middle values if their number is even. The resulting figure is 7.3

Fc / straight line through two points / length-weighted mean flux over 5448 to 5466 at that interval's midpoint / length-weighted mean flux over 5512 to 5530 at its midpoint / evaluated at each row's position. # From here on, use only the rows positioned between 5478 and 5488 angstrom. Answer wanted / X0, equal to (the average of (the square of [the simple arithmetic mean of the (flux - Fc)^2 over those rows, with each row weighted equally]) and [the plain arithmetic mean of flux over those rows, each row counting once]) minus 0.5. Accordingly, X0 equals 3.118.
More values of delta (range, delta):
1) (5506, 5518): 408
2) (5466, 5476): 324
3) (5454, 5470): 551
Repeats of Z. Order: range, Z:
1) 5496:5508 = 3.37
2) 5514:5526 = 3.39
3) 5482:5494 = 3.35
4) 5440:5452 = 3.37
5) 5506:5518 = 3.35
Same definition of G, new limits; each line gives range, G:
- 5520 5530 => 7.3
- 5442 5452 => 7.1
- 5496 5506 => 7.5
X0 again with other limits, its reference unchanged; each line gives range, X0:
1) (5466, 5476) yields 3.175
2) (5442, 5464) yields 3.166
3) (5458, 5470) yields 3.258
